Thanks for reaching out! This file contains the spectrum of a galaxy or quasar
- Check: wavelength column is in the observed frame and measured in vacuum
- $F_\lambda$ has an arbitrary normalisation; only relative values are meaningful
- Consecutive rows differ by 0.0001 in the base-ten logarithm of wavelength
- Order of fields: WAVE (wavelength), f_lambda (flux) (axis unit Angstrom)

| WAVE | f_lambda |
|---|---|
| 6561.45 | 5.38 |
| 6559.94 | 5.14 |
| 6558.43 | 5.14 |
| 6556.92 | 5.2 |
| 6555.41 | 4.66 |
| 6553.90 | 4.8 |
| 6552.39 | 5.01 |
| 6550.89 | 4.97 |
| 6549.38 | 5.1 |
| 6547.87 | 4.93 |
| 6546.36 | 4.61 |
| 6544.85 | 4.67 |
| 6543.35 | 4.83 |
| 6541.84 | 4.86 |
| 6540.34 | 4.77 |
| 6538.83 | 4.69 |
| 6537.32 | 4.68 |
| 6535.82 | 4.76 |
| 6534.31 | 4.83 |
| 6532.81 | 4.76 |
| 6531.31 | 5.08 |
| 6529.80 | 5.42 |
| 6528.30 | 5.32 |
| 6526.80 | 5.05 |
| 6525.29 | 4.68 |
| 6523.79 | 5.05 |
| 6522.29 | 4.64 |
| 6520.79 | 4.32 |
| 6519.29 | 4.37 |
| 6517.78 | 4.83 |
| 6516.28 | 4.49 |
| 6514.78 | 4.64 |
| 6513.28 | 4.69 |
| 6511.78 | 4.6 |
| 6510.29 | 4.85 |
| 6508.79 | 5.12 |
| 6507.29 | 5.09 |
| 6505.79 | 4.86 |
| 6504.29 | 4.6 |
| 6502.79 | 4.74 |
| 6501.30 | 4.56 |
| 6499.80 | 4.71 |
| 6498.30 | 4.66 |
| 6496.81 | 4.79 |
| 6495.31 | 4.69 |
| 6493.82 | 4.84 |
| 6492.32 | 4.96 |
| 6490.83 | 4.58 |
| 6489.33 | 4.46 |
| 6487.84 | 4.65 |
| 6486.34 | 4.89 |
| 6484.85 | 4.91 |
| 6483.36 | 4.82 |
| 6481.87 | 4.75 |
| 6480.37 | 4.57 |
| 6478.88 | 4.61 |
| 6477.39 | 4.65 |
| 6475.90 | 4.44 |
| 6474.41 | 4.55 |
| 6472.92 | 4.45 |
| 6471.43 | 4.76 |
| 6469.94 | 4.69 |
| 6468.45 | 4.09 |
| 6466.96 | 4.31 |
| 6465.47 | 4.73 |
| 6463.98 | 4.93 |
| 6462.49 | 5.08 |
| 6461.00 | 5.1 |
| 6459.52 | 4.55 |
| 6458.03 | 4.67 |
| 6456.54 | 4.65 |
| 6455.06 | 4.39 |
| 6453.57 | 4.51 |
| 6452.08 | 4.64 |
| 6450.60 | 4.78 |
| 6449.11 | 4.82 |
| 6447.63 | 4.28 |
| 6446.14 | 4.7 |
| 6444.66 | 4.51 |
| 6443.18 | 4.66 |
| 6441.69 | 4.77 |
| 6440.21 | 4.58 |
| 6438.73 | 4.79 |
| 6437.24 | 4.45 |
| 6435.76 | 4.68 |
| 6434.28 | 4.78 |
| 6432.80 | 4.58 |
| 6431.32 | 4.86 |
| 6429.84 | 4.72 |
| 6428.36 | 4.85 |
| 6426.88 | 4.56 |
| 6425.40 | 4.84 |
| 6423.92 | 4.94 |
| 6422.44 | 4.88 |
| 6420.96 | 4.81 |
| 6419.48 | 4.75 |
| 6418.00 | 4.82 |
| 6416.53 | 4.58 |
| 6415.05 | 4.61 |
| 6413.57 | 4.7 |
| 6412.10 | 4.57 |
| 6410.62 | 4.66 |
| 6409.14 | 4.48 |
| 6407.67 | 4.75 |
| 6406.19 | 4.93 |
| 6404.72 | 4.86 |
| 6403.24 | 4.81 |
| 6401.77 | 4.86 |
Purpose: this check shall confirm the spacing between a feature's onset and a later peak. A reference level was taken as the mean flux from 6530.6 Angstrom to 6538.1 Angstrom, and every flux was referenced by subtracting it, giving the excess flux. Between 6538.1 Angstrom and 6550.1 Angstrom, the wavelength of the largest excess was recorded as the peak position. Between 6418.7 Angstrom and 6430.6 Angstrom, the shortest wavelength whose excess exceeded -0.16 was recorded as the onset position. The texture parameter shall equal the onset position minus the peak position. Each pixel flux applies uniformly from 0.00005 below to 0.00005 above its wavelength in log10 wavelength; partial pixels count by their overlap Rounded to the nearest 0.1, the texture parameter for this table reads -129.9 Angstrom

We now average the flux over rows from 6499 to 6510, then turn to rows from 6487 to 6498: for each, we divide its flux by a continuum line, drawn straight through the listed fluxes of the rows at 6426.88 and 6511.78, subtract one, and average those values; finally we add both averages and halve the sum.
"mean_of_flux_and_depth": 2.42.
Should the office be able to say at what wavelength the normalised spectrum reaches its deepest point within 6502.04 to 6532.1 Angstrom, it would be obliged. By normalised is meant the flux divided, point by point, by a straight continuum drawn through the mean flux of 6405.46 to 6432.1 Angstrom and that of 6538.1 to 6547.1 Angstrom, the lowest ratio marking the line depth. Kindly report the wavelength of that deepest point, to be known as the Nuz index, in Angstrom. 6520.79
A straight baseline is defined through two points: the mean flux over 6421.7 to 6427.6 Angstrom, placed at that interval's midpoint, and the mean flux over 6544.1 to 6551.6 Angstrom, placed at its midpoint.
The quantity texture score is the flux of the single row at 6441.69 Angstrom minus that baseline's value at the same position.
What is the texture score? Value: -0.04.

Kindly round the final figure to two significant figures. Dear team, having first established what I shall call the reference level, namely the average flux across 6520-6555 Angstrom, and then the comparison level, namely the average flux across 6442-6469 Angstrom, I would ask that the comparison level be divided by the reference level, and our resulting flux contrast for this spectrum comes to 0.95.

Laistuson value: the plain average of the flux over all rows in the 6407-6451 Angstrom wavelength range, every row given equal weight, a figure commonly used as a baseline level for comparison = 4.69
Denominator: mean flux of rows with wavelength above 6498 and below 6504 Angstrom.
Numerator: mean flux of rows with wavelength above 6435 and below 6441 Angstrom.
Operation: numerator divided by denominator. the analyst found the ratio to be 0.99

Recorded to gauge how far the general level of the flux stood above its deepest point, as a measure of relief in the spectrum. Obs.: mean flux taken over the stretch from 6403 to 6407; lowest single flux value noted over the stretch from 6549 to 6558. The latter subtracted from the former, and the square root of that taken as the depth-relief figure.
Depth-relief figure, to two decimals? 0.45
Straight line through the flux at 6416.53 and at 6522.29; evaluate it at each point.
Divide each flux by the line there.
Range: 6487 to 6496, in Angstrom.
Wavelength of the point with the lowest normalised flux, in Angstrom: 6489.33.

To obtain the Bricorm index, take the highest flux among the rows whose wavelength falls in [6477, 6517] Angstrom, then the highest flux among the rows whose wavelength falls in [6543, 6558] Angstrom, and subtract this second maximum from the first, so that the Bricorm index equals -0.080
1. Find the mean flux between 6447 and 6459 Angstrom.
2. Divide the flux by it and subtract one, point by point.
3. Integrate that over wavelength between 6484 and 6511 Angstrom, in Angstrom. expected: 1.1 Angstrom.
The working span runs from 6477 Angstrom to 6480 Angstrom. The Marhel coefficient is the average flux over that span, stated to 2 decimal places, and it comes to 4.63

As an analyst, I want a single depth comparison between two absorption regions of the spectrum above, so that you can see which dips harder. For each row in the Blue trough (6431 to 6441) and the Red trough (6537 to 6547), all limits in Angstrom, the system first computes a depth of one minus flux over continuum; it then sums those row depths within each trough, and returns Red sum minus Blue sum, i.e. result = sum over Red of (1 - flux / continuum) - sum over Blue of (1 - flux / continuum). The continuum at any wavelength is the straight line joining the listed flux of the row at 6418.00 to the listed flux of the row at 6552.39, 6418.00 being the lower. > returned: 0.12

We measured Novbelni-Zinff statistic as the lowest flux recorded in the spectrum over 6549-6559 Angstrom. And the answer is 4.66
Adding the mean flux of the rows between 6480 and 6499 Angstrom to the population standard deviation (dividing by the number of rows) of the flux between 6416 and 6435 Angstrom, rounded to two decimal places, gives 4.86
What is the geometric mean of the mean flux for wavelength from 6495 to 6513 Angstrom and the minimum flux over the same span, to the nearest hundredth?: 4.67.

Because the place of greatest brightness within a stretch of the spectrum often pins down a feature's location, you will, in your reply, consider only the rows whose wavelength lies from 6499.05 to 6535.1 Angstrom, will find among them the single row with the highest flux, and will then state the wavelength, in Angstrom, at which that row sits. 6529.80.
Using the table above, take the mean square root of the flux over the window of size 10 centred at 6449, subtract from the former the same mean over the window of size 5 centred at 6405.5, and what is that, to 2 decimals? -0.05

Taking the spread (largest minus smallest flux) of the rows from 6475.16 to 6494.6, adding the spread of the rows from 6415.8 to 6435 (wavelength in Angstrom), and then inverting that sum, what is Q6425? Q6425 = 1.11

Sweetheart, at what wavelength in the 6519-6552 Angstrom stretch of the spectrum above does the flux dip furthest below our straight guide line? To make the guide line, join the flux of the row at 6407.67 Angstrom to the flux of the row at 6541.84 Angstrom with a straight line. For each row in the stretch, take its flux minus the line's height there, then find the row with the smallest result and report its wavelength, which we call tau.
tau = 6520.79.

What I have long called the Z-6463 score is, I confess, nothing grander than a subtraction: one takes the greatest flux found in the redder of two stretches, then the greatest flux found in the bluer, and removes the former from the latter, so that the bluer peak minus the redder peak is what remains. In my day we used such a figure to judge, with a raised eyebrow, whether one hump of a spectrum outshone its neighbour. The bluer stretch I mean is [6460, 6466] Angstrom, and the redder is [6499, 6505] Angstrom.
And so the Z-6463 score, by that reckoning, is 0.36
